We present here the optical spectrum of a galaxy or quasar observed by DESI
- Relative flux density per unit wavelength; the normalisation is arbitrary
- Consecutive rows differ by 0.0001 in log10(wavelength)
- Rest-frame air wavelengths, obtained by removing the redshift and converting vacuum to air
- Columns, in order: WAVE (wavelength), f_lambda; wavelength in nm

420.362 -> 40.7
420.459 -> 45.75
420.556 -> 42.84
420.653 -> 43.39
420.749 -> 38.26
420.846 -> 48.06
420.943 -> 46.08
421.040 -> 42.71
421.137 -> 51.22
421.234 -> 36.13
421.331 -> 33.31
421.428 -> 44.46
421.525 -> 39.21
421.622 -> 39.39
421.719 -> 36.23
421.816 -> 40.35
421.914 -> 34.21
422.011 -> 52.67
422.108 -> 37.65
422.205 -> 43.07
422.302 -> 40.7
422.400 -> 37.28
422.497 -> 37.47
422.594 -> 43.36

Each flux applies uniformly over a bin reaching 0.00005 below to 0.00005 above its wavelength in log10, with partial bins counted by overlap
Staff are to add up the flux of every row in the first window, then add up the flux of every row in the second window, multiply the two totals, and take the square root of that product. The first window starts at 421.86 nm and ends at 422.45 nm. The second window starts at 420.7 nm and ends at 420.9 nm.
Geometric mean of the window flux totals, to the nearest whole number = 146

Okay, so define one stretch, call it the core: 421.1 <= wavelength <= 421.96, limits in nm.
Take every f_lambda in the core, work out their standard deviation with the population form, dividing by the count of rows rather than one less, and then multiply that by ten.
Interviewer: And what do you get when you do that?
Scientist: 53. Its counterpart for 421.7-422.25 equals 61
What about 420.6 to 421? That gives 37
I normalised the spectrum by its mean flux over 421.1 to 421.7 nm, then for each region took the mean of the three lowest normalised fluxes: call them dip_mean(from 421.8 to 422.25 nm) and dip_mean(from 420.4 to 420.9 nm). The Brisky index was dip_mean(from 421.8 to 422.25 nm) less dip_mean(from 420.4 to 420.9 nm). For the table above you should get -0.10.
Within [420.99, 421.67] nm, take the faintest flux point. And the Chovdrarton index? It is 33.31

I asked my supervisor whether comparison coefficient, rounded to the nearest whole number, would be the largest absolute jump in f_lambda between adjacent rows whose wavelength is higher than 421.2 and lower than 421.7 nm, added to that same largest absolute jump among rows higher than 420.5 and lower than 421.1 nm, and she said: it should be 21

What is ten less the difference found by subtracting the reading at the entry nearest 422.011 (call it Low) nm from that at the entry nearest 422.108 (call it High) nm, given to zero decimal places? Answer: 25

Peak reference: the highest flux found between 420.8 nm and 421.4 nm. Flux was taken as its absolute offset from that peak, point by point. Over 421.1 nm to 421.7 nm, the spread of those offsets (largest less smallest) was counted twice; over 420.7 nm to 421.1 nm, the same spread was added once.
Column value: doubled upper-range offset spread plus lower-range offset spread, 45.6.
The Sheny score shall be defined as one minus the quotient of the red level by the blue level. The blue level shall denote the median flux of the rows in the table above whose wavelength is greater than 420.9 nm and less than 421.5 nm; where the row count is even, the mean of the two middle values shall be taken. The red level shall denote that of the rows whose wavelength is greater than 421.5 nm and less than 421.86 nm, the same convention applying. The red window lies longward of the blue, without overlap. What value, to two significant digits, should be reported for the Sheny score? 0.098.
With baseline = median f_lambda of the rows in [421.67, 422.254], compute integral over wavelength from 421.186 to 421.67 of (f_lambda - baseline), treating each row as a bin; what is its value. -0.24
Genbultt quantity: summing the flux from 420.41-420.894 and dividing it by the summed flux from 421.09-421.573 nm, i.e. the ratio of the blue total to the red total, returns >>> 1.07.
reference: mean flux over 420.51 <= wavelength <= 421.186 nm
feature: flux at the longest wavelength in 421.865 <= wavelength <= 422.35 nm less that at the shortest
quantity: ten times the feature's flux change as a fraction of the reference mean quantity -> 1.5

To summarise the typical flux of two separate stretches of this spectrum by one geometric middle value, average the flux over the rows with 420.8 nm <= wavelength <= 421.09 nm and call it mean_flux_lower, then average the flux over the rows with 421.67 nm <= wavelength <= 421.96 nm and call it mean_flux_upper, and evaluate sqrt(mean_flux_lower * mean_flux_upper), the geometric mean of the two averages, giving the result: 41.0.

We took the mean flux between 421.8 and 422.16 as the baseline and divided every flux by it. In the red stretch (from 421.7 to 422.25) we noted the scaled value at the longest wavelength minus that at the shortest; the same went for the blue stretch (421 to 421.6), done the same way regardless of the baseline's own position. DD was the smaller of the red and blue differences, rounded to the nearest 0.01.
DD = -0.08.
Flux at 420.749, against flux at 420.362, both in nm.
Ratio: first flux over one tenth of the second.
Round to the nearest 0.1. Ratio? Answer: 9.4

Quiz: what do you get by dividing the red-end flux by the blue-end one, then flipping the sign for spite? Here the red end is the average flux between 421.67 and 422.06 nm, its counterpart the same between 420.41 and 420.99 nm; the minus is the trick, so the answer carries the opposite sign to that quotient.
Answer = -0.93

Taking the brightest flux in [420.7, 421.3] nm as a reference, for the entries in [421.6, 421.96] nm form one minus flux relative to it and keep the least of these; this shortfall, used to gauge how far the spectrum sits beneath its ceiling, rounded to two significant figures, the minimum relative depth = 0.21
